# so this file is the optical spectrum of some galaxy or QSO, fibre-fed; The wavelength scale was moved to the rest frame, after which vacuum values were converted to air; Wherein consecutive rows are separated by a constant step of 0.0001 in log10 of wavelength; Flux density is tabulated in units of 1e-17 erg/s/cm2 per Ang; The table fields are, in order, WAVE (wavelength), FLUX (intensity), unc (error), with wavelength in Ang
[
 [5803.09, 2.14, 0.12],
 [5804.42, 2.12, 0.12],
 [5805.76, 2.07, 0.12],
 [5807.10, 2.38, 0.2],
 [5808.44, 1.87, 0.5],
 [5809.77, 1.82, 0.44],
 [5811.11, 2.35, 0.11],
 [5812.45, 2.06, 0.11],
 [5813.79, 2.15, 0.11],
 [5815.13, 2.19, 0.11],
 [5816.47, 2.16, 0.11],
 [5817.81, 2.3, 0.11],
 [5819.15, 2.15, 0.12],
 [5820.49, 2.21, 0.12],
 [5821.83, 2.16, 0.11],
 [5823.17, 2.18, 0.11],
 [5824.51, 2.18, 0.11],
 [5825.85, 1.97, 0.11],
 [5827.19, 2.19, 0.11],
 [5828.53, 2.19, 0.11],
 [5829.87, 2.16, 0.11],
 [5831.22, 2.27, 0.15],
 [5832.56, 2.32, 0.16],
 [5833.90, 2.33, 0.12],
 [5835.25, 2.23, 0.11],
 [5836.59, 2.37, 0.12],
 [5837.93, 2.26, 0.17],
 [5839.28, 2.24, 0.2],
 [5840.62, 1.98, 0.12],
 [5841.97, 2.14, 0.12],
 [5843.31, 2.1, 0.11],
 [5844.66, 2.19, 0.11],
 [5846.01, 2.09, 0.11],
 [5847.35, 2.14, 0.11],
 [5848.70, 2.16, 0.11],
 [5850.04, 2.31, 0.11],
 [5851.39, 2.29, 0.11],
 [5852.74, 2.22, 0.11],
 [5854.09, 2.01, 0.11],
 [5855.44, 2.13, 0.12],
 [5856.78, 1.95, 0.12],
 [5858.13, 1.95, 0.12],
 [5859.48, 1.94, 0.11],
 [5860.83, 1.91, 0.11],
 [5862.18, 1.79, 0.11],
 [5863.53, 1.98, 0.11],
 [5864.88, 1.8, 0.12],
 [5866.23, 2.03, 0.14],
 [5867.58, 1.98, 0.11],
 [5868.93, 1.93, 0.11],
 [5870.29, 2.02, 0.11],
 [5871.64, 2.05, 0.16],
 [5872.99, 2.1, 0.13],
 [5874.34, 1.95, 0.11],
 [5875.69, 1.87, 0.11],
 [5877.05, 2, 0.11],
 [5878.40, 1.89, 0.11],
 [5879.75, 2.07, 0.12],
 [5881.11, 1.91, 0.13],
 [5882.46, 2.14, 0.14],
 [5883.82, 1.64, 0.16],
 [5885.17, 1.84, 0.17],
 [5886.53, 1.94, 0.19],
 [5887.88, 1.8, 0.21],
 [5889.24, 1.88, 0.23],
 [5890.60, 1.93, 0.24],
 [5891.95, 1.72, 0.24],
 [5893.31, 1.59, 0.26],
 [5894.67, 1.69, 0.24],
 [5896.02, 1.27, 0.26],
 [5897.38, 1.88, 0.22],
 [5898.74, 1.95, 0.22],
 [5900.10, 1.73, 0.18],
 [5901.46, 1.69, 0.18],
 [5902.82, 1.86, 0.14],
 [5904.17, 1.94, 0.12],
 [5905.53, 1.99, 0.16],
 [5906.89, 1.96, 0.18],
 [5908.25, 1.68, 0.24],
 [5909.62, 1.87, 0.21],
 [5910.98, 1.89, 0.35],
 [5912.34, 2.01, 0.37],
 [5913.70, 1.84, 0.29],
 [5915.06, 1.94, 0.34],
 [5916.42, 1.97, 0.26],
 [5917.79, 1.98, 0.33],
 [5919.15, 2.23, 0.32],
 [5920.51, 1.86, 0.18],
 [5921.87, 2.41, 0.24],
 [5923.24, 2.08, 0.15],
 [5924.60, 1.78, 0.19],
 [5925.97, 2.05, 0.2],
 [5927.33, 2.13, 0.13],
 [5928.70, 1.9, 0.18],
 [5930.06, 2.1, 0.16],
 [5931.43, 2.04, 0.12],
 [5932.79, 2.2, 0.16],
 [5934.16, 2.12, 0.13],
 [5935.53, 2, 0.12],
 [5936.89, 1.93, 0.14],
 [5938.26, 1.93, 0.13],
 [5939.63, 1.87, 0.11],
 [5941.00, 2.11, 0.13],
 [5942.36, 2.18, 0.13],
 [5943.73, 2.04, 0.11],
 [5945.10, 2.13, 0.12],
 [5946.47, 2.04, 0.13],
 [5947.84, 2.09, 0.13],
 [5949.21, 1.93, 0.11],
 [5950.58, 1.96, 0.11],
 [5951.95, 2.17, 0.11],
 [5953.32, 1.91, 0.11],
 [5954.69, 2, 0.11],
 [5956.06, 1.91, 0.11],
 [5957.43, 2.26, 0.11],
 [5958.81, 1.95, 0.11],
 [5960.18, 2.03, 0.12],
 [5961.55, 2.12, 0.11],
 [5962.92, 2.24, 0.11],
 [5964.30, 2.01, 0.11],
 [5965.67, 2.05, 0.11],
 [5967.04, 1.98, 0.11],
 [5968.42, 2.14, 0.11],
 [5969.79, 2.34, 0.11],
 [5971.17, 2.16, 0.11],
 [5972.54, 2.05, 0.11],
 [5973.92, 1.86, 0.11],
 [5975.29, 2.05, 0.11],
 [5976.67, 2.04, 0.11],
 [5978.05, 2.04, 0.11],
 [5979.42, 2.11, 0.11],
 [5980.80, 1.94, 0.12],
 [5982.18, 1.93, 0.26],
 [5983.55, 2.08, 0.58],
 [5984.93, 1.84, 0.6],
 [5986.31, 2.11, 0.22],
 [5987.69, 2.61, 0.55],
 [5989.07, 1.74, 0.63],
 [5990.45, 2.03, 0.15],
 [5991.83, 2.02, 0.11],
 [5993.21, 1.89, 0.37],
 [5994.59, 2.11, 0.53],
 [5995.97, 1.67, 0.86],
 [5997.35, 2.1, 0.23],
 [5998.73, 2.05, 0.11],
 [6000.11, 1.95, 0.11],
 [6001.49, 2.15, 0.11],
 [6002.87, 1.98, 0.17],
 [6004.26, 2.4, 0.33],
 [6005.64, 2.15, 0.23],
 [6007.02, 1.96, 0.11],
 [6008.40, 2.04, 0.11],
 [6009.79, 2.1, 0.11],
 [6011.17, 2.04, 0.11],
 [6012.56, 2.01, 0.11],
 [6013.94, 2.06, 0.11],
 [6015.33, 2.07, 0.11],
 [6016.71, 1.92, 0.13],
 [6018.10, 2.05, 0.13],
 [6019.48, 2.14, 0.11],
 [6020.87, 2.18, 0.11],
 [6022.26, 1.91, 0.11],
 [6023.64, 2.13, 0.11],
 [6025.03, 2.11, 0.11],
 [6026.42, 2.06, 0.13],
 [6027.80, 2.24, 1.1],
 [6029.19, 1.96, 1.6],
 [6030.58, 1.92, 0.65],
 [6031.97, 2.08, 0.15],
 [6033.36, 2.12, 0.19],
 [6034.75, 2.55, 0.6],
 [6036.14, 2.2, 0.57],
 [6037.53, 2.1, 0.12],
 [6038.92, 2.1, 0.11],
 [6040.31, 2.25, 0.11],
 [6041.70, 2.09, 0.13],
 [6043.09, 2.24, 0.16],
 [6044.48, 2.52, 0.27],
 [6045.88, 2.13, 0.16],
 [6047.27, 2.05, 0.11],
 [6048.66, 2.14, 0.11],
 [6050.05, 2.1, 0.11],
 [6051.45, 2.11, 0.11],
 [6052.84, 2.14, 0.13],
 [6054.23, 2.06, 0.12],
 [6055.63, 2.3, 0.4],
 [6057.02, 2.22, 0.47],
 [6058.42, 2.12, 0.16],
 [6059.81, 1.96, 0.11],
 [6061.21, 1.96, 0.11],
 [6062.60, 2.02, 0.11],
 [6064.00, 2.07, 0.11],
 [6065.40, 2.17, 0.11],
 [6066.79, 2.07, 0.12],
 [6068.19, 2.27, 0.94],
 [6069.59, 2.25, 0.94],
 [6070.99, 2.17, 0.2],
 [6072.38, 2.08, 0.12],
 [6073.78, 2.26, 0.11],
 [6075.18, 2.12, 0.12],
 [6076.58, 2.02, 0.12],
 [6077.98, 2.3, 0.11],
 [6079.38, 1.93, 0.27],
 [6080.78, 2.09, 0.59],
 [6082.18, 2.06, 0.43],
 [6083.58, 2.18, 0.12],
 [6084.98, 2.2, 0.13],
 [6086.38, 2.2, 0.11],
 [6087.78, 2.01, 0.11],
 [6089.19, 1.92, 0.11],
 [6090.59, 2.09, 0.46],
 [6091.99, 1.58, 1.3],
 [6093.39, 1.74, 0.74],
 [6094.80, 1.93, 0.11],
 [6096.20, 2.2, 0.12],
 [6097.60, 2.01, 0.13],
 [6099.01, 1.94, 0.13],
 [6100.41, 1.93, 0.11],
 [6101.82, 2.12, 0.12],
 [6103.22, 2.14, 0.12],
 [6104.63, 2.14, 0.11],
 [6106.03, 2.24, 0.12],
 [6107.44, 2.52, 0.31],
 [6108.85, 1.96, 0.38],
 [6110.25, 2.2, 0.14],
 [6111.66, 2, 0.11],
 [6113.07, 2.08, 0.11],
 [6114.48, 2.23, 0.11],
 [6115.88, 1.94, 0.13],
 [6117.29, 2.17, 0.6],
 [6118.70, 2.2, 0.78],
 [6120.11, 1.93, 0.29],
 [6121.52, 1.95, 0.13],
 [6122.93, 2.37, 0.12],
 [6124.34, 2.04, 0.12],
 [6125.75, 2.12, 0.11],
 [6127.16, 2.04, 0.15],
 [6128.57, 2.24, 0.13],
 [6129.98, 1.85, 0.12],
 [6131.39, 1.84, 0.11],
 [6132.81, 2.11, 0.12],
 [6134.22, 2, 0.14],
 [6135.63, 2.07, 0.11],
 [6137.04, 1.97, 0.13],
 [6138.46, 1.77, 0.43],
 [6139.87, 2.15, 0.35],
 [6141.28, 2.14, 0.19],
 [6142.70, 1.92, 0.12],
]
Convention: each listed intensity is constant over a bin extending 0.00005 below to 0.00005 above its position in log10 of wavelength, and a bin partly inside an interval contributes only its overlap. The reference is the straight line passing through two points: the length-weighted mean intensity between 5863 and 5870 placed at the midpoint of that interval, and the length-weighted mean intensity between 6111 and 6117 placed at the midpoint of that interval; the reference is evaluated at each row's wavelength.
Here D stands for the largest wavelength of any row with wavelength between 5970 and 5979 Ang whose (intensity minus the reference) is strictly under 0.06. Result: 5978.05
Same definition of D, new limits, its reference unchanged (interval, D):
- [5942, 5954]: 5953.32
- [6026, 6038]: 6031.97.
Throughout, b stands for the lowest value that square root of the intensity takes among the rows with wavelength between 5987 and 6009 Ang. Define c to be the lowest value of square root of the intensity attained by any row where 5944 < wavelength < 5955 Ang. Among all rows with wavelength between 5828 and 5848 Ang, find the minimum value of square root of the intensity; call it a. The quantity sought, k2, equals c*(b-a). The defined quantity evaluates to -0.16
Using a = 1.41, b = 1.29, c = 1.38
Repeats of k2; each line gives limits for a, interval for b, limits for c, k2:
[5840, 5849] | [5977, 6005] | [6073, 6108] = -0.14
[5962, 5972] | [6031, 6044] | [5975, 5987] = 0.05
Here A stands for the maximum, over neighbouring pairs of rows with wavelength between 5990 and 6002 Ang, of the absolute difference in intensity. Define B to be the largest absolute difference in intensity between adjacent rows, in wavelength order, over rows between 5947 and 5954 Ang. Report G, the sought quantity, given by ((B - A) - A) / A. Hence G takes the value -1.4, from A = 0.440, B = 0.26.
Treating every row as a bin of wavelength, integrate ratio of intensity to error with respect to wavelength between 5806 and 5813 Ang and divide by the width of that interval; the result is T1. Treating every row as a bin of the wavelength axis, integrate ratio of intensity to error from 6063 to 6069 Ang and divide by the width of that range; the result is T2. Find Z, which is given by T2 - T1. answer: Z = 2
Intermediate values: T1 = 12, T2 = 14.5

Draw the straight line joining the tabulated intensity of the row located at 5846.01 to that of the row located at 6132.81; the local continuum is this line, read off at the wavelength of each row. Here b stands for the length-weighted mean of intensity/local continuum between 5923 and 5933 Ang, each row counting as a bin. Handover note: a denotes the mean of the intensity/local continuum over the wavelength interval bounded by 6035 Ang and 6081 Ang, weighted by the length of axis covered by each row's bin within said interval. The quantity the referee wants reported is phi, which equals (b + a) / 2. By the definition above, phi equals 0.99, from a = 1.02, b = 0.97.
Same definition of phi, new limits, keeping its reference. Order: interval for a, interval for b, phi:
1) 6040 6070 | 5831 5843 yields 1.04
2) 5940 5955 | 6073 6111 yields 0.98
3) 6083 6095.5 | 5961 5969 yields 0.97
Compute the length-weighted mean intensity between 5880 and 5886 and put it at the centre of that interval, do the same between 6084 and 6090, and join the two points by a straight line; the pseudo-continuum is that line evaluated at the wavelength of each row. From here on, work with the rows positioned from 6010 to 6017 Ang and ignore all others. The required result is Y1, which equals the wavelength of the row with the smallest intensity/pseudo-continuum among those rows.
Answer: 6016.71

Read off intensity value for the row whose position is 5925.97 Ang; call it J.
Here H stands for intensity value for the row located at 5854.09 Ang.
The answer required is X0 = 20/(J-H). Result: 500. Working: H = 2.01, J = 2.05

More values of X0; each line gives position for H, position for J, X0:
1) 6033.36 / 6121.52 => -118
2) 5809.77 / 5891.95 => -200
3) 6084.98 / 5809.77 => -53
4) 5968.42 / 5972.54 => -222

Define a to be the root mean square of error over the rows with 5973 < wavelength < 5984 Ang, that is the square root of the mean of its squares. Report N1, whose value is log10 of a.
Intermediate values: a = 0.24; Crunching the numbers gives -0.6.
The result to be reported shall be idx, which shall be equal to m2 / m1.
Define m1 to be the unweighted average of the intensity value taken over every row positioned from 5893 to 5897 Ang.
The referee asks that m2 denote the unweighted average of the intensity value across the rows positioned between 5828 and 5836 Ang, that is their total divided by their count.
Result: 1.484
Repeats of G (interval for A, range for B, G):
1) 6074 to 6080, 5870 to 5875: -1.6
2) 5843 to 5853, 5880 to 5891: 1.3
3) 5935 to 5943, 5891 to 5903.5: 0.5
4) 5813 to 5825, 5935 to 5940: -1.5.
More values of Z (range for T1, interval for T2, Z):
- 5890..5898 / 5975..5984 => 8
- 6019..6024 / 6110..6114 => -1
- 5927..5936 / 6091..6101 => -3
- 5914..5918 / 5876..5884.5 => 9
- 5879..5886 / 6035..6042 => 1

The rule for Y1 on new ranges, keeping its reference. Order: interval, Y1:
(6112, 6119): 6115.88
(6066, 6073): 6066.79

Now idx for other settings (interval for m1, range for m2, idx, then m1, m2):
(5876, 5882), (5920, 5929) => 1.032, 1.97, 2.03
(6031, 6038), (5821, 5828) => 0.967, 2.21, 2.14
